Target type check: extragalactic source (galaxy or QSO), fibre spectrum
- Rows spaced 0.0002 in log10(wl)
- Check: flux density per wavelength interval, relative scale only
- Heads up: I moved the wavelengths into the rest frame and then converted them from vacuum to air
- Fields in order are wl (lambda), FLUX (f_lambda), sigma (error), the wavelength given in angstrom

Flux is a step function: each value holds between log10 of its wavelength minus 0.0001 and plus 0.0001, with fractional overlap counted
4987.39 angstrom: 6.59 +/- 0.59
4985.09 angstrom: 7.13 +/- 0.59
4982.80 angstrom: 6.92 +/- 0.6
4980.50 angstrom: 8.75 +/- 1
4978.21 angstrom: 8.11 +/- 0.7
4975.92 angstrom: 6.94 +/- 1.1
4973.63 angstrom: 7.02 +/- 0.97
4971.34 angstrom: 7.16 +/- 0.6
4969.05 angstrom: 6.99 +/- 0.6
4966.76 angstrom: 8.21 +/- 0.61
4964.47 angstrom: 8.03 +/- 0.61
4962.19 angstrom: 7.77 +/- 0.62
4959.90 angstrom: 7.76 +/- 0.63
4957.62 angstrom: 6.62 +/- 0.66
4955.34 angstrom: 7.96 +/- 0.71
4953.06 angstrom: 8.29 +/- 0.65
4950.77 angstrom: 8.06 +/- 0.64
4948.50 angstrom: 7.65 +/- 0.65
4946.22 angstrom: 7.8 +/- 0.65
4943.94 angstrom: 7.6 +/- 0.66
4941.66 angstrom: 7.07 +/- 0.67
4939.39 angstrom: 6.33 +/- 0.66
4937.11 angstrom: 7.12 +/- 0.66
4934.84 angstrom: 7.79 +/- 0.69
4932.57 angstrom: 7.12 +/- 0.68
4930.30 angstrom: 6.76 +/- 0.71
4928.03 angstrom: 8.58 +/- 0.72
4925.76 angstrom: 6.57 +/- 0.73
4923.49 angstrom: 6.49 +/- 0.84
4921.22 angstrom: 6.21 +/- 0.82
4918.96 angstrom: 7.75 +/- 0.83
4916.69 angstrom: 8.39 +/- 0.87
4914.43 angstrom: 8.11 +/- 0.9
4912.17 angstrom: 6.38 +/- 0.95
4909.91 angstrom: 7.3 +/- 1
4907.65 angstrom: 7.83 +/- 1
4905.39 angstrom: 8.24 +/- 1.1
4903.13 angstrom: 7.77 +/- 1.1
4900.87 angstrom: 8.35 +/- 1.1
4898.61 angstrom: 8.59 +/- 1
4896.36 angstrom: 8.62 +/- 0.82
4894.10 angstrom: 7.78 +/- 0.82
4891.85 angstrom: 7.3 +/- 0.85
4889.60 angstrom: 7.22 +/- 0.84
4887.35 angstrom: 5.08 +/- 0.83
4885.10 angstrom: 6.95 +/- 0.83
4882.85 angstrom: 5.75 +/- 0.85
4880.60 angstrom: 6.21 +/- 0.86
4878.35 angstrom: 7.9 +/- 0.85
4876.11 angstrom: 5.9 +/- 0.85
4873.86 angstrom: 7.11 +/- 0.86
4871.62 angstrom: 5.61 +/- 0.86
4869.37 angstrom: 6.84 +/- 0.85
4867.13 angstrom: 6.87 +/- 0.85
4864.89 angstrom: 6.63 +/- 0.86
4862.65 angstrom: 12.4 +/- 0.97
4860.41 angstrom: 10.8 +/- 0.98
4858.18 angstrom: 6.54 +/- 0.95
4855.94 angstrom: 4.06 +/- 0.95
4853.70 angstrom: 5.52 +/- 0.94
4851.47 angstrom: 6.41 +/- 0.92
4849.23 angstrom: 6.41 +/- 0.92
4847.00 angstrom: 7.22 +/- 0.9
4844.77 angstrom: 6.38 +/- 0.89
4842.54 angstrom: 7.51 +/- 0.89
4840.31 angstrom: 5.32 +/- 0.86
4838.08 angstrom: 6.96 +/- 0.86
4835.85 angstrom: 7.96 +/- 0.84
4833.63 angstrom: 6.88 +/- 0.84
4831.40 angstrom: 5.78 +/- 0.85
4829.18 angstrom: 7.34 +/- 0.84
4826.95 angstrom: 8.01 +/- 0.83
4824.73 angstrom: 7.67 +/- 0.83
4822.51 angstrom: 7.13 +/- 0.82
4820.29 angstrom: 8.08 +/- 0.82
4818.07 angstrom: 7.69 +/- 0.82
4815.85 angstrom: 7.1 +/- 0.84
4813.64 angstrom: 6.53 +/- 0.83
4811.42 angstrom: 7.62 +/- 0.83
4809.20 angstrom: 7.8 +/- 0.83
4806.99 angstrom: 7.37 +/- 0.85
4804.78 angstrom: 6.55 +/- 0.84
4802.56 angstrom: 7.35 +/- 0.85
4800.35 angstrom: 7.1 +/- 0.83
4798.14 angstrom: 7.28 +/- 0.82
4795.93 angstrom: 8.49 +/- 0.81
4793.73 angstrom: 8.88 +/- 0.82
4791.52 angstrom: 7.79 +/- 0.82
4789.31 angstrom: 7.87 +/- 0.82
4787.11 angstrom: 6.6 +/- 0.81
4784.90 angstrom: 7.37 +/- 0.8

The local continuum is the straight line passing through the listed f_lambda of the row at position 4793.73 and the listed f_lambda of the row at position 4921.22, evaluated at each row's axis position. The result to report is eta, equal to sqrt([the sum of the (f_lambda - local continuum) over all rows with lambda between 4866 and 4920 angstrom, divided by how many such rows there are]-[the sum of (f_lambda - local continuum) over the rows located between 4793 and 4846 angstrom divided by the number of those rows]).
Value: 1.23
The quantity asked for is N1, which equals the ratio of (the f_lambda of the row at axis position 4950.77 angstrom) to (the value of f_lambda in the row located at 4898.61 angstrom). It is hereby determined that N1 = 0.94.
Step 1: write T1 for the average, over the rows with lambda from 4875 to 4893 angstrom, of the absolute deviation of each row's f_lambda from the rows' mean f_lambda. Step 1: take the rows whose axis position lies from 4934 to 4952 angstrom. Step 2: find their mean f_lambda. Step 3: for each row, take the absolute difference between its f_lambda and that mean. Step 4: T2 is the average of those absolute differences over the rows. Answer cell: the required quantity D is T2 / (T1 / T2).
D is 0.24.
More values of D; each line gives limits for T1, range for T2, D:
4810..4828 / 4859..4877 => 8.75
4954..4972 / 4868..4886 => 0.93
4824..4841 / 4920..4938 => 0.43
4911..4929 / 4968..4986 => 0.31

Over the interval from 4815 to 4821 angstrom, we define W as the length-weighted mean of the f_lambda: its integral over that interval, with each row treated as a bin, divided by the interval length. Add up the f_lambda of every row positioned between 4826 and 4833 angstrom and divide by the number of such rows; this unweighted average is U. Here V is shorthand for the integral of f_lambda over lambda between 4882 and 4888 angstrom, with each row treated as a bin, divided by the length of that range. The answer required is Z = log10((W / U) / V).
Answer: -0.74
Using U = 7.04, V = 6.00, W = 7.6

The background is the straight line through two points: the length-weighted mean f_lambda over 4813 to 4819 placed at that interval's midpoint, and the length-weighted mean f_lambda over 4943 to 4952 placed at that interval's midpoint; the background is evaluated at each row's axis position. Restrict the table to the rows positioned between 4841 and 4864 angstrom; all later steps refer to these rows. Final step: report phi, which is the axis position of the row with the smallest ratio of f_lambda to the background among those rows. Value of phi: 4855.94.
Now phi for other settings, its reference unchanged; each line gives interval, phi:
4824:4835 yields 4831.40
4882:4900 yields 4887.35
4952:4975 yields 4957.62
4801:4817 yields 4813.64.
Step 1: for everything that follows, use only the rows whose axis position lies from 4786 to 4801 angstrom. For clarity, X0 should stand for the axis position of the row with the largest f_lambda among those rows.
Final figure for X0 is 4793.73 angstrom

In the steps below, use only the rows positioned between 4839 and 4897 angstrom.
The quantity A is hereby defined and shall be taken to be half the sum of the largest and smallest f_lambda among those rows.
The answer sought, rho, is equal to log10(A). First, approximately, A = 8.2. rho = 0.915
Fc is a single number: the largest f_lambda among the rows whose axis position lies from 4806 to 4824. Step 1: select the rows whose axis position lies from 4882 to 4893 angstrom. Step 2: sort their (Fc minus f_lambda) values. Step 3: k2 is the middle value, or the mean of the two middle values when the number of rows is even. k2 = 1.1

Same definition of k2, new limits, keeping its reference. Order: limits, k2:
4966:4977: 1.1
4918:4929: 1.5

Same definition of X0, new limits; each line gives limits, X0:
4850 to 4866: 4862.65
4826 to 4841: 4826.95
